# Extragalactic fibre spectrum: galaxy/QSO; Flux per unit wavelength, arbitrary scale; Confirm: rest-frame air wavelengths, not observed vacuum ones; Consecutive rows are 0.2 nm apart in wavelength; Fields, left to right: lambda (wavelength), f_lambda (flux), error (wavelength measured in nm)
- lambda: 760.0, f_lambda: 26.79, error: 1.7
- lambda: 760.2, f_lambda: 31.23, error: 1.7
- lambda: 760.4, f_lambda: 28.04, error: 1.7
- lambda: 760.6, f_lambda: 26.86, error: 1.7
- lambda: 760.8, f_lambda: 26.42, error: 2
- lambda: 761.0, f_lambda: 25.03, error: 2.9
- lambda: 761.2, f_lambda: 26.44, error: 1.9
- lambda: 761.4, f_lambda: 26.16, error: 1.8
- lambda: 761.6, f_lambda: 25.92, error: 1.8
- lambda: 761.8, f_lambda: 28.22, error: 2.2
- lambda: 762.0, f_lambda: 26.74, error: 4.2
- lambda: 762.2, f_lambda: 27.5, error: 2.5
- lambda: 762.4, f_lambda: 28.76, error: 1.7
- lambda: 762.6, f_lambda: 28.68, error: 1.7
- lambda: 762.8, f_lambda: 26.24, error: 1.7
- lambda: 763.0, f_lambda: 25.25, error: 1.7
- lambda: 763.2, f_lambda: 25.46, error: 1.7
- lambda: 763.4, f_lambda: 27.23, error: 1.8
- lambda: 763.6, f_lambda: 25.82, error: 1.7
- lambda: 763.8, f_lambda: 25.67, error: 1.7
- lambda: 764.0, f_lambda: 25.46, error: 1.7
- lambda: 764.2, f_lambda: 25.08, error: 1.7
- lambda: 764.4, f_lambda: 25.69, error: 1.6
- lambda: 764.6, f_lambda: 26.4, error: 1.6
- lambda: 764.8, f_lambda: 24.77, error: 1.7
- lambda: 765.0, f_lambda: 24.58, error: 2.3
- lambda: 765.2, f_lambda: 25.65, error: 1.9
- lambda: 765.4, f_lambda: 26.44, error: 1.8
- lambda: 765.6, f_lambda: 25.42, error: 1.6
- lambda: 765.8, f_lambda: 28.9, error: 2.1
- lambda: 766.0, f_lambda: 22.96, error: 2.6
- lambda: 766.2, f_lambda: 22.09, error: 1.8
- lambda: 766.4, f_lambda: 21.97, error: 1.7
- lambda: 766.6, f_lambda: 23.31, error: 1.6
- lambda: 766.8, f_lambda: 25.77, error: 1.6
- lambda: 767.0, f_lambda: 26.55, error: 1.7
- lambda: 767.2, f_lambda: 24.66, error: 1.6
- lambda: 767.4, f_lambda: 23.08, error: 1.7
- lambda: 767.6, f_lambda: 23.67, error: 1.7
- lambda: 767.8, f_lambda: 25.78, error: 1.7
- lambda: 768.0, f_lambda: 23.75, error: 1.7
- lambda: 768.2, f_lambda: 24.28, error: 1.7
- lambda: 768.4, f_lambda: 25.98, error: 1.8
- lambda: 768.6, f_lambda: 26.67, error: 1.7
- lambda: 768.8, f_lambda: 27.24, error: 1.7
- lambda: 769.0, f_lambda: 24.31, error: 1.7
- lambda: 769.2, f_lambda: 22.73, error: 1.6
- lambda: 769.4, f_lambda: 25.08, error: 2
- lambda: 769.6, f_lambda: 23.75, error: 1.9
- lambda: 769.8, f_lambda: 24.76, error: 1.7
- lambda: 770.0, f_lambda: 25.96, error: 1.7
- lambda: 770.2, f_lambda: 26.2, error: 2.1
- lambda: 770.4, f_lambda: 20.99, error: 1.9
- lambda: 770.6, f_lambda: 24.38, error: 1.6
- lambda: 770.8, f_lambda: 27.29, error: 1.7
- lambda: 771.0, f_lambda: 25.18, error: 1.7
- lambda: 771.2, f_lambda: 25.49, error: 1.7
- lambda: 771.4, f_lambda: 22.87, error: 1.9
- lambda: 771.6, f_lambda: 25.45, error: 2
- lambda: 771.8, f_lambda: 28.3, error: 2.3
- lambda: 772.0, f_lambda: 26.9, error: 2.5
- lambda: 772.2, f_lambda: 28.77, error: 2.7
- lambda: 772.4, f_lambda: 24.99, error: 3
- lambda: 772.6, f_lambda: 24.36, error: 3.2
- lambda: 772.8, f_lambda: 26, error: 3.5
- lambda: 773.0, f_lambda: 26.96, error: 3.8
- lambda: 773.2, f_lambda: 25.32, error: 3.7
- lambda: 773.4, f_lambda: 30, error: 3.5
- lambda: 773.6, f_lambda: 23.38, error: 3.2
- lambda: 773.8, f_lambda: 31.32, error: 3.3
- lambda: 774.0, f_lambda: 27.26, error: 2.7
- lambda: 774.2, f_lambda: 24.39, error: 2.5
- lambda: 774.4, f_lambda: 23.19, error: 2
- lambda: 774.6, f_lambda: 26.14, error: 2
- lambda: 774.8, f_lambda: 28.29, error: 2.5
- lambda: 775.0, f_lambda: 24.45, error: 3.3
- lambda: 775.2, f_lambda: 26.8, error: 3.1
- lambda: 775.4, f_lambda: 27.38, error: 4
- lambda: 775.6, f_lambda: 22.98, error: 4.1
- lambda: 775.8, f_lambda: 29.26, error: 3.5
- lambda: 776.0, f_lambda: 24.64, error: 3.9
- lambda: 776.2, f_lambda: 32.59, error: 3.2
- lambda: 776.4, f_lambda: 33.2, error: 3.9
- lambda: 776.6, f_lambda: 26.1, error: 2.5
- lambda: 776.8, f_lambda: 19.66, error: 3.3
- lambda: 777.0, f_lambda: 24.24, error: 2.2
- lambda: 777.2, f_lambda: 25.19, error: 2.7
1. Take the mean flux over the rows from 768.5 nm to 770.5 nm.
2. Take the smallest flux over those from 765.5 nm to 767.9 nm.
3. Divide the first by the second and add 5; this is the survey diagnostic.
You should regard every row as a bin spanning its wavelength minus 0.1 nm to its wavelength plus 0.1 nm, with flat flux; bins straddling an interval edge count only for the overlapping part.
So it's 6.13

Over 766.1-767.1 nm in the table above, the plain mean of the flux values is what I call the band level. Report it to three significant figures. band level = 23.9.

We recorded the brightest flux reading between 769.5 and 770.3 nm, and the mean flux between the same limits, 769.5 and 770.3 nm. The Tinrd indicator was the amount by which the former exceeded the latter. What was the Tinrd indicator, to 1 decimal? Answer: 1.0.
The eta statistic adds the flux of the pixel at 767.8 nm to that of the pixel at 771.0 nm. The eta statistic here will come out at 51.0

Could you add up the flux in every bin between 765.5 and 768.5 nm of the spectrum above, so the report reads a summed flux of 368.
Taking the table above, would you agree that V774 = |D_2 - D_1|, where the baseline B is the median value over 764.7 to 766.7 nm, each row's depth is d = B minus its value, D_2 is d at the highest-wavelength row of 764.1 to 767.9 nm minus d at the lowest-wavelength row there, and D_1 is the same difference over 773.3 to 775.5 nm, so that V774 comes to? 3.3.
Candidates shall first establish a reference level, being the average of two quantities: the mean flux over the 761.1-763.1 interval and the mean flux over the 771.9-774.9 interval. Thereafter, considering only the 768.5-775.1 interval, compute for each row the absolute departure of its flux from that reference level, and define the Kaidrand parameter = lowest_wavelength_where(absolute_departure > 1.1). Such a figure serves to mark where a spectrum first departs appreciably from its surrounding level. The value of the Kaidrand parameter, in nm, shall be 769.0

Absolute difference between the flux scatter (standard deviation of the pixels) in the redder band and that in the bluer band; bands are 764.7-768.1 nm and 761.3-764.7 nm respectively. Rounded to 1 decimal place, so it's 0.6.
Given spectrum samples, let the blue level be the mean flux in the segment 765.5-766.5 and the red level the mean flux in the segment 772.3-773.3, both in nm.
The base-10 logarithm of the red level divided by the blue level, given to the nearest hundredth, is 0.02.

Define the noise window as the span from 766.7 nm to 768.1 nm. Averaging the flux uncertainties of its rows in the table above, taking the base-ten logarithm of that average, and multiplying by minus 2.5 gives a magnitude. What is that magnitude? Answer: -0.56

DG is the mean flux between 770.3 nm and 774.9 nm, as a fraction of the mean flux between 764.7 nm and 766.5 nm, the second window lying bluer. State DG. 1.05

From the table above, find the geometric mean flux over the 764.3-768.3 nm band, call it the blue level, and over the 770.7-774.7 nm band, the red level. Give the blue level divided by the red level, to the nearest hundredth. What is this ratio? 0.95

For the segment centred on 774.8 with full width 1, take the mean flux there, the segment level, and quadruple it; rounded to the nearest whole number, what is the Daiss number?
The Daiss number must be 103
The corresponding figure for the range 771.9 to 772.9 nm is 105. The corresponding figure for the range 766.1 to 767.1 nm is 96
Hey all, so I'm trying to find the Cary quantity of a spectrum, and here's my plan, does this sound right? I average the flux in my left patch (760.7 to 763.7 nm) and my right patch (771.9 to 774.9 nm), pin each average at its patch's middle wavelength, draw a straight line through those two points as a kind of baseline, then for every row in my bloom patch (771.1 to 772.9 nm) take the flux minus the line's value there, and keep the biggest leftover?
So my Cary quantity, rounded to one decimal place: 2.3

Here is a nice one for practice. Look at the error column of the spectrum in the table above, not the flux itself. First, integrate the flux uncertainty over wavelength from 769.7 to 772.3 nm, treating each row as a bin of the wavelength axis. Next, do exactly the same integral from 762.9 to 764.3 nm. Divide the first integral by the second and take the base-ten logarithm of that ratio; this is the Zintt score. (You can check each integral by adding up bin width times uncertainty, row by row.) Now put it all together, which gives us 0.33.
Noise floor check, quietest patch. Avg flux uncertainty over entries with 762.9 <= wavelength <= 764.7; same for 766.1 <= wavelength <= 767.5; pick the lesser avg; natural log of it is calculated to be 0.51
